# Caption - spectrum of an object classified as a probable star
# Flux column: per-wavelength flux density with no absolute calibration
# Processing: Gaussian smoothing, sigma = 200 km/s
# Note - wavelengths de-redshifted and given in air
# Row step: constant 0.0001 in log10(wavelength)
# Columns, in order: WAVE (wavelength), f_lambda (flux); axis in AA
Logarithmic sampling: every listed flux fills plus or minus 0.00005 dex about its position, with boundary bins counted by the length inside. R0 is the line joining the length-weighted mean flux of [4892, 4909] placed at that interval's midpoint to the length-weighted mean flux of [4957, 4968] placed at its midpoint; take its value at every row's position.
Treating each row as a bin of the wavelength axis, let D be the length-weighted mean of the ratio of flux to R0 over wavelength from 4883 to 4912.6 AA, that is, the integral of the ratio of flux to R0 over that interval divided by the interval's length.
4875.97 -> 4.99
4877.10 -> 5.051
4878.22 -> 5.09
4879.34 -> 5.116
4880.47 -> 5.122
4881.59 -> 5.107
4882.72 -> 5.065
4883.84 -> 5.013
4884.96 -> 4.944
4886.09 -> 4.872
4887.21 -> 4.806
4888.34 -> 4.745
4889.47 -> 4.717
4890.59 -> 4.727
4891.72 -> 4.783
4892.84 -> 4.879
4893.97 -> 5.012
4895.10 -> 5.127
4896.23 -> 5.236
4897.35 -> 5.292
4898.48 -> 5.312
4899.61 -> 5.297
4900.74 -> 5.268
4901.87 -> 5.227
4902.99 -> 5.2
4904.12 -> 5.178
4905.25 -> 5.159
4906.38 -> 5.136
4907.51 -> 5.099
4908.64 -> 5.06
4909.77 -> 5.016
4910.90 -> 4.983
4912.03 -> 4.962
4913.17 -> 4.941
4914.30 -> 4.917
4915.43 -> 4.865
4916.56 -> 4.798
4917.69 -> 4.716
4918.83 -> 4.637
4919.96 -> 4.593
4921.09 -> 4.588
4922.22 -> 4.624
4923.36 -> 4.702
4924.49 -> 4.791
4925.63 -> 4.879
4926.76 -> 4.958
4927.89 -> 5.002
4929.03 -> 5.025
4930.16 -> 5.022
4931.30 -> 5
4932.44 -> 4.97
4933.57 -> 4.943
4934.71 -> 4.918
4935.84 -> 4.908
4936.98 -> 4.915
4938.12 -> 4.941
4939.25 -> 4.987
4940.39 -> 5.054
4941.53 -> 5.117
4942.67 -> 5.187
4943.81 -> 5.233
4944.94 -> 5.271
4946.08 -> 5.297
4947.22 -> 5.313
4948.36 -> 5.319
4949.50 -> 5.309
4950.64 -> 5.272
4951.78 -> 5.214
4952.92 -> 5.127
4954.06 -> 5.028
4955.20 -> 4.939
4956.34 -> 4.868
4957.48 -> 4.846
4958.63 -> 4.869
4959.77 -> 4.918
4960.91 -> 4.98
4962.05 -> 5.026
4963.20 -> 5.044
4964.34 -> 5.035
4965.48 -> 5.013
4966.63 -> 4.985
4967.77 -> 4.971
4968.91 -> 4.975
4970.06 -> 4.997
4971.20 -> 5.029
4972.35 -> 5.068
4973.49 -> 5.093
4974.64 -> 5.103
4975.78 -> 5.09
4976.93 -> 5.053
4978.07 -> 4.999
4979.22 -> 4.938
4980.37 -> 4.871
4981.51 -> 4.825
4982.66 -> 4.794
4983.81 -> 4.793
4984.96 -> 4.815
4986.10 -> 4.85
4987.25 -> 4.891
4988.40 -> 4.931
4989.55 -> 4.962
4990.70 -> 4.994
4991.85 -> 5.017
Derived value 0.98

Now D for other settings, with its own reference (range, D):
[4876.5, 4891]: 0.95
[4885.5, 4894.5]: 0.93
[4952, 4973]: 1.00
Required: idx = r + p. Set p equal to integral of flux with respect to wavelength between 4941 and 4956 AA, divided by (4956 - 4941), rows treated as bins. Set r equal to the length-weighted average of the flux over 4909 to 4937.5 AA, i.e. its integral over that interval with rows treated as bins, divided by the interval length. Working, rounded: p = 5.20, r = 4.87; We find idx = 10.1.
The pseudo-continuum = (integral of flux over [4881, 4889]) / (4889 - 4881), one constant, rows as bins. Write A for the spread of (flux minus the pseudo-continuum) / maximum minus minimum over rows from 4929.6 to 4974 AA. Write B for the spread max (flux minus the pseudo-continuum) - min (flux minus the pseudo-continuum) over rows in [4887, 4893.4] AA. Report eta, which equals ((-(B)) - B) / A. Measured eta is -0.7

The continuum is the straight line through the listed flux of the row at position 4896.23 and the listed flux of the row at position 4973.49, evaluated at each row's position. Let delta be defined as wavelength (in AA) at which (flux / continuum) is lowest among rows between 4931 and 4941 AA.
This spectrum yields 4935.84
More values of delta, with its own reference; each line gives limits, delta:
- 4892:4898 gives 4892.84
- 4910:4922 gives 4921.09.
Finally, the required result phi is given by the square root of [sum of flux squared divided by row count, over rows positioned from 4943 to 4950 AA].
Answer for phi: 5.29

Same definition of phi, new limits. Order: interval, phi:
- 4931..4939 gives 4.94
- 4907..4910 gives 5.06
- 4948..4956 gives 5.17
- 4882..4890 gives 4.88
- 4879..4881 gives 5.12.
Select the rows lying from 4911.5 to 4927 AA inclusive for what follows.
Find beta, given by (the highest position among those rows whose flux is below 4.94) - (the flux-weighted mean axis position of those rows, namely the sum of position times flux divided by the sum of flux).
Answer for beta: 6.3 AA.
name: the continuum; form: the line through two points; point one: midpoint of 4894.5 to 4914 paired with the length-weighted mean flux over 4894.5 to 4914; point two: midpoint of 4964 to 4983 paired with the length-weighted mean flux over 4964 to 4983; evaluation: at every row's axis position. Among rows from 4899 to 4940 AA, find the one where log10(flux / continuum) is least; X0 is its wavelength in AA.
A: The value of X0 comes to 4921.09 AA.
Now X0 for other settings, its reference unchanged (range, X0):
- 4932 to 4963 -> 4957.48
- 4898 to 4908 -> 4907.51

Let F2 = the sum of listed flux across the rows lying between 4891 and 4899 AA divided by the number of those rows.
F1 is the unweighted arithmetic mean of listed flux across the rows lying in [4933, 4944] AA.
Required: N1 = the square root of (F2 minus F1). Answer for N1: 0.3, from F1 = 5.02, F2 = 5.09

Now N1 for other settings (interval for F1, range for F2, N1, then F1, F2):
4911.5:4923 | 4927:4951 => 0.6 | 4.76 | 5.10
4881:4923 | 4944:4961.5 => 0.4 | 4.97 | 5.10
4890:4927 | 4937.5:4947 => 0.4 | 4.97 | 5.14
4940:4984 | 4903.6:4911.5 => 0.2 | 5.05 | 5.09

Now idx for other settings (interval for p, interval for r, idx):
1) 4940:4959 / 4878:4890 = 10.1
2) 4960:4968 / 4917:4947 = 9.9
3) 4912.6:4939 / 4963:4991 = 9.8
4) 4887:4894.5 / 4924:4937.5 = 9.8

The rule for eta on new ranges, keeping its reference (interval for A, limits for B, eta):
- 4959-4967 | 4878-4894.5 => -6.4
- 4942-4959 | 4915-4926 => -1.2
